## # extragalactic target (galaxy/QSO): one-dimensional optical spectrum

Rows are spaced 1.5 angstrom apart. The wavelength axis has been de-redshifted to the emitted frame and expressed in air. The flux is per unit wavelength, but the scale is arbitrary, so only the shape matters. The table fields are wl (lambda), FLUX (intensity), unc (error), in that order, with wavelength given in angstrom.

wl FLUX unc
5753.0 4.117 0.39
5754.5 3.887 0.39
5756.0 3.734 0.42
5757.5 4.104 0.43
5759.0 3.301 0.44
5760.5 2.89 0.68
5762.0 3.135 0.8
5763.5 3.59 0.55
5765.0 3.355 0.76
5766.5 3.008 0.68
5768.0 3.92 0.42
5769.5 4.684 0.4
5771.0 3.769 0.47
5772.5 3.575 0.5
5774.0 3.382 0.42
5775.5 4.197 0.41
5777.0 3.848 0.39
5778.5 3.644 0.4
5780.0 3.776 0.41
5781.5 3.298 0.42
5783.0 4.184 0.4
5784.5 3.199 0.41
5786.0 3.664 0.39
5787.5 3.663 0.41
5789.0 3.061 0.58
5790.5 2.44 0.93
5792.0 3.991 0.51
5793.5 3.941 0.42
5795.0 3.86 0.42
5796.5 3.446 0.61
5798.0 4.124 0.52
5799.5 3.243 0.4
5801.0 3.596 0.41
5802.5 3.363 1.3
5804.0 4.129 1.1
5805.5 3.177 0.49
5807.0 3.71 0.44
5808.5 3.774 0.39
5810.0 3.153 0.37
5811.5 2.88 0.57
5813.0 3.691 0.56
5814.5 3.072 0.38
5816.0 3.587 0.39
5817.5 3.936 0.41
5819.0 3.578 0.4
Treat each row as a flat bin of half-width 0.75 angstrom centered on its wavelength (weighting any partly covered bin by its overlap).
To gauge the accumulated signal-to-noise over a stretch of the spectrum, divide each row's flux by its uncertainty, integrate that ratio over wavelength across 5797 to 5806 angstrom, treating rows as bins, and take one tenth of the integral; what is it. 5.6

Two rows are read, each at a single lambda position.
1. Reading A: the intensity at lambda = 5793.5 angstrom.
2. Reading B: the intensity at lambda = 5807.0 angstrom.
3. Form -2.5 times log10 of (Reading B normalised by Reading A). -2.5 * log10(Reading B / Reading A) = 0.066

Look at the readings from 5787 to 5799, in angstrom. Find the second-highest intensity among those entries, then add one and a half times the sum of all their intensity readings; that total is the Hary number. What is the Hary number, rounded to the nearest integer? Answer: 47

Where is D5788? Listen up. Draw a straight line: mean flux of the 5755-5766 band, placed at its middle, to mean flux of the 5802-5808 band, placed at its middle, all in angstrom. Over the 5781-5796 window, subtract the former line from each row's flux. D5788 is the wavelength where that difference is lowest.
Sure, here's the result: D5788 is 5790.5 angstrom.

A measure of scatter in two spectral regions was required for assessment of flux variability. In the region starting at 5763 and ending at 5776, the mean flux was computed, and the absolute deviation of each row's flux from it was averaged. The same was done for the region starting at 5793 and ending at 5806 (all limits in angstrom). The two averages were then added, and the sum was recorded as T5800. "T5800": 0.70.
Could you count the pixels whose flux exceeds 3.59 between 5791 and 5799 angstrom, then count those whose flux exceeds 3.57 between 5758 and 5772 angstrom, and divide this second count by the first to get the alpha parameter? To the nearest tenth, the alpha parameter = 1.0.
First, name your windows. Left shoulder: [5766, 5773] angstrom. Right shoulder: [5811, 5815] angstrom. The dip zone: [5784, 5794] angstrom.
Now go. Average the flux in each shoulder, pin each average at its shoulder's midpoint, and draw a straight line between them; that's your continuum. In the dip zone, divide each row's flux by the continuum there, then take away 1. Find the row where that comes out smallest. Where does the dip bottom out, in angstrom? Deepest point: 5790.5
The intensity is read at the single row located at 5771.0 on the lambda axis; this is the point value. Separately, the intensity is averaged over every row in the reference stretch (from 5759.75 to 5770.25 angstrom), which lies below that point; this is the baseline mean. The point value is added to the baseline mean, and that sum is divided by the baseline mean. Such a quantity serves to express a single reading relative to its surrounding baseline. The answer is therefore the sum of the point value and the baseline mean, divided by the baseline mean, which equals 2.07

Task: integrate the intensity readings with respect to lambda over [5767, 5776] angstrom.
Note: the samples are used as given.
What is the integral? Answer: 35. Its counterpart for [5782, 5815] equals 116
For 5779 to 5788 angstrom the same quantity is 33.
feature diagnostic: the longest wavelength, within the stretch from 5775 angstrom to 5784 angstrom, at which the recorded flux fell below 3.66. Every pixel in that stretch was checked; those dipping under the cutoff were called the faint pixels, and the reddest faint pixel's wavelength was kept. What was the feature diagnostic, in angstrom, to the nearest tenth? 5781.5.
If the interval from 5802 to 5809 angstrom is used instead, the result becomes 5805.5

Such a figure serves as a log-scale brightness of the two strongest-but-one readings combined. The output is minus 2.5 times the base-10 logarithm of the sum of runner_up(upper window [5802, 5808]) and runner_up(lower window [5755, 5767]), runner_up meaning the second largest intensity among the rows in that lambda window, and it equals -2.18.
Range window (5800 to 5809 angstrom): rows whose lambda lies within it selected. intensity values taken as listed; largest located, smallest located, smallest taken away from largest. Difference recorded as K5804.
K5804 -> 0.95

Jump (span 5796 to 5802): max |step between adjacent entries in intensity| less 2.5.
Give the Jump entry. -1.62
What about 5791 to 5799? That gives -1.82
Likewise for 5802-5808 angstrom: -1.55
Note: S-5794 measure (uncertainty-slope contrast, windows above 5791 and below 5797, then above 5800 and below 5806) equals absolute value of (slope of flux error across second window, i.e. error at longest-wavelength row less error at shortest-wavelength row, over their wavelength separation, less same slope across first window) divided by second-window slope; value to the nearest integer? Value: 0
